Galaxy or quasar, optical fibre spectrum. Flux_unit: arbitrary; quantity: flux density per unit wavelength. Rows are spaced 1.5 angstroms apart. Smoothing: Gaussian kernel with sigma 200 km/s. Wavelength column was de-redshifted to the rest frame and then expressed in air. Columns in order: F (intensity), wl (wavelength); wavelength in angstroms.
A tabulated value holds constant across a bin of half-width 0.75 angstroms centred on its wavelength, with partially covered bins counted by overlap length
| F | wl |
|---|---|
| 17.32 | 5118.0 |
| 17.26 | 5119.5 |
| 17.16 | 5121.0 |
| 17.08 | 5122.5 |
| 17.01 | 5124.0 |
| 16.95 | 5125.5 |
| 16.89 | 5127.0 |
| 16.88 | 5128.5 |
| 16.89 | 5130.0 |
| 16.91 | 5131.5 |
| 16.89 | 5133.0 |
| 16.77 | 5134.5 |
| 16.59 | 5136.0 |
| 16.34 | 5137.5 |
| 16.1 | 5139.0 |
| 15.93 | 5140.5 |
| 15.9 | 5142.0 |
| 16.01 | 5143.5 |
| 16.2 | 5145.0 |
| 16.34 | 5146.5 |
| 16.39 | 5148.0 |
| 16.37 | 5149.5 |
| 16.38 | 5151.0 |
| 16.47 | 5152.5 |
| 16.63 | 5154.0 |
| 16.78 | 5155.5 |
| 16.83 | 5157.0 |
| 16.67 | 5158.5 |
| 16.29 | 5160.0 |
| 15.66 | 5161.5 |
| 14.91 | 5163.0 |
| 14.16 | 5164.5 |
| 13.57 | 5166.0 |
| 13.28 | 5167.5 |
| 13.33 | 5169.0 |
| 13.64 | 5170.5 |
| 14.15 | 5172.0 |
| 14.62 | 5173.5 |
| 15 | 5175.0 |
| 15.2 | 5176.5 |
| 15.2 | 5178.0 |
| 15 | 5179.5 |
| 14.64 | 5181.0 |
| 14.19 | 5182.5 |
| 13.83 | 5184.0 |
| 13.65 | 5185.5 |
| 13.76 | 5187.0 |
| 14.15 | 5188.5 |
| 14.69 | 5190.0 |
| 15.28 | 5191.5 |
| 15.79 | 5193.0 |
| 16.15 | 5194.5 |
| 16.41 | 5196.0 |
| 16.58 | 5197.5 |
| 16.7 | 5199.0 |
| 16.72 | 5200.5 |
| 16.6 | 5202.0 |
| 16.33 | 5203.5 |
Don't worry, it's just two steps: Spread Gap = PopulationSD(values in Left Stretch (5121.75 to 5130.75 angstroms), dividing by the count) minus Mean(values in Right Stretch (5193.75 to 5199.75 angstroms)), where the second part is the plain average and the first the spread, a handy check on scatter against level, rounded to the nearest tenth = -16.4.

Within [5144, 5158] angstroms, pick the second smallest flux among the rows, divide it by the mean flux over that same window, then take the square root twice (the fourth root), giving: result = 0.998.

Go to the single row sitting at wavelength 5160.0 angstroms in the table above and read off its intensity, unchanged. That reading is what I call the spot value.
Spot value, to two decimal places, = 16.29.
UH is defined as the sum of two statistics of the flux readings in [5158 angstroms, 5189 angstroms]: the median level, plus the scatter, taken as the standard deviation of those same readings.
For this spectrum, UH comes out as 15.1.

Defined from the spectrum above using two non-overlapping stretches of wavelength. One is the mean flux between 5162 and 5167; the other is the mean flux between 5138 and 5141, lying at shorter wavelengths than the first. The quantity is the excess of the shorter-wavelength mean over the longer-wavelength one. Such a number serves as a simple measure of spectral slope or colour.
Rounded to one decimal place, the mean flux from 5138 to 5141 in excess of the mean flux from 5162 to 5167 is 1.8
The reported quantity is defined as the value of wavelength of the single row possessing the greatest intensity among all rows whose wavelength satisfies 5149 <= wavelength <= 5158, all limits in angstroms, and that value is 5157.0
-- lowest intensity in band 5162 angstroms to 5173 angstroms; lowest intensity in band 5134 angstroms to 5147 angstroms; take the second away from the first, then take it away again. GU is -18.5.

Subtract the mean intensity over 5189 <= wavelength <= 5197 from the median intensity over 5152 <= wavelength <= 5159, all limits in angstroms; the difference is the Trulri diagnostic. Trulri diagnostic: 1.0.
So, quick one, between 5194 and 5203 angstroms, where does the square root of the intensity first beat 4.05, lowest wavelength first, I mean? 5196.0 angstroms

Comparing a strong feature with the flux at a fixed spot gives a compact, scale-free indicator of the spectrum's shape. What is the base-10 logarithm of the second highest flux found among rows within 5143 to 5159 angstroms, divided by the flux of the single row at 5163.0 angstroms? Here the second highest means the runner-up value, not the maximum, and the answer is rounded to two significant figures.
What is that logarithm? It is 0.051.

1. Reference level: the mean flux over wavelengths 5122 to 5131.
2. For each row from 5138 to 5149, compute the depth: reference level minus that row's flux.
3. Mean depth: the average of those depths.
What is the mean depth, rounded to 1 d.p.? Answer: 0.8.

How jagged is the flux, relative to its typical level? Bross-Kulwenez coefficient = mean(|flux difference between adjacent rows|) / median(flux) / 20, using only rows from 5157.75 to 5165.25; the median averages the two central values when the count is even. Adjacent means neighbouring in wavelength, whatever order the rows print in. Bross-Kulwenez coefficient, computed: 0.0020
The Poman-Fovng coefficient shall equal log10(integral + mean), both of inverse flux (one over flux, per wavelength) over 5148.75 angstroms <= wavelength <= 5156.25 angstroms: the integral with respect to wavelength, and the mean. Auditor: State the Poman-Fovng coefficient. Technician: -0.29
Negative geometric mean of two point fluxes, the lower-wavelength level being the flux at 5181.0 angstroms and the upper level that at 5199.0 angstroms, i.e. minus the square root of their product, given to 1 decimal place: -15.6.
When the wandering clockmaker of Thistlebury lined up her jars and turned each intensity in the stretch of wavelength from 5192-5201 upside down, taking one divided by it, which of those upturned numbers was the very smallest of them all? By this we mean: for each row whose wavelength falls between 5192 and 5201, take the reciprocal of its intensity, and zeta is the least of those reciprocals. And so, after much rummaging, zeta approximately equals 0.060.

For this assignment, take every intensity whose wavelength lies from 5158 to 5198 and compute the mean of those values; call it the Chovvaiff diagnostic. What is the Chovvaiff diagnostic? 14.8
